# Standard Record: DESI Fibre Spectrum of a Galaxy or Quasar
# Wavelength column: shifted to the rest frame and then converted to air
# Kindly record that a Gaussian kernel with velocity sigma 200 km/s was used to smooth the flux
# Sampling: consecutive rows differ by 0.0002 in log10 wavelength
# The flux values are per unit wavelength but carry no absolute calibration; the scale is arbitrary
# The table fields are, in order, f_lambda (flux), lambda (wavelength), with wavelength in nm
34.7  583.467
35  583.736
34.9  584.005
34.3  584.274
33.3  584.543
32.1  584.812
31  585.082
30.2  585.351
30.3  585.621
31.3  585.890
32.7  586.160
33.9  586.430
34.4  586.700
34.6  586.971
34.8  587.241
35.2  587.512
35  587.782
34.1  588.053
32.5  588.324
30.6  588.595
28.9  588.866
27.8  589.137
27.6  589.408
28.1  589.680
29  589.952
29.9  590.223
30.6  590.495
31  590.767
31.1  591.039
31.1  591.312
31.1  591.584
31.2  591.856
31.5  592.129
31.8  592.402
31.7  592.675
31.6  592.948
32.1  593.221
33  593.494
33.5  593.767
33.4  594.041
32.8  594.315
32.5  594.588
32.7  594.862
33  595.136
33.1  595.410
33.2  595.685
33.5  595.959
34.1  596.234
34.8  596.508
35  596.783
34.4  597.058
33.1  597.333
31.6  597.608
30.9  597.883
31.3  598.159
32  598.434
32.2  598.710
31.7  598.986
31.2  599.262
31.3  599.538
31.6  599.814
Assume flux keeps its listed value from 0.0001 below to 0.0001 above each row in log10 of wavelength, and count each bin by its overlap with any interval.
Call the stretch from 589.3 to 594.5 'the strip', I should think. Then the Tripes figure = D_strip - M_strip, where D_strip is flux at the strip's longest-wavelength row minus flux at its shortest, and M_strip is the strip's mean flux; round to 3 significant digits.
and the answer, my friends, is -26.0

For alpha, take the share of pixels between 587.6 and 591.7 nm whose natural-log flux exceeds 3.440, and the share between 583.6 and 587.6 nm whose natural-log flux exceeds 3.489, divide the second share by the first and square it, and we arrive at 9.0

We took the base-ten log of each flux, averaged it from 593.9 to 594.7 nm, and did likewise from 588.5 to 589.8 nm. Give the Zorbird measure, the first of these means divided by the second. 1.042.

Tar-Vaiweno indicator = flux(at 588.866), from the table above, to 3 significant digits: 28.9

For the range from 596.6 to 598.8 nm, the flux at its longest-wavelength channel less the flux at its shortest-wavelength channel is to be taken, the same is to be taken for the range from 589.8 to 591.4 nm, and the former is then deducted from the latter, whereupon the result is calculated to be 4.9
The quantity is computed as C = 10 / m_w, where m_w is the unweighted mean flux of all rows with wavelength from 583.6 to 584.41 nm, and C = 0.288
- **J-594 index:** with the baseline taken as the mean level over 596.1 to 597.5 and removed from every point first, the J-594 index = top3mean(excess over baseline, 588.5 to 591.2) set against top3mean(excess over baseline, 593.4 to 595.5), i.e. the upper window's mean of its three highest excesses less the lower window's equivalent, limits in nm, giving 2.4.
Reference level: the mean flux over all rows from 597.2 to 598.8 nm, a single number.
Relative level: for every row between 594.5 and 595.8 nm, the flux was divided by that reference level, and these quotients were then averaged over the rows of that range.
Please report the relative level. 1.03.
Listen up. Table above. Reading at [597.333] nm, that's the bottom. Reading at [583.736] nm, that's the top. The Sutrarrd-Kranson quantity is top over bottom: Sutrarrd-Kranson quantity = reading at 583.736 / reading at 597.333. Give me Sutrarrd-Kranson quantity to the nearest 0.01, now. 1.06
